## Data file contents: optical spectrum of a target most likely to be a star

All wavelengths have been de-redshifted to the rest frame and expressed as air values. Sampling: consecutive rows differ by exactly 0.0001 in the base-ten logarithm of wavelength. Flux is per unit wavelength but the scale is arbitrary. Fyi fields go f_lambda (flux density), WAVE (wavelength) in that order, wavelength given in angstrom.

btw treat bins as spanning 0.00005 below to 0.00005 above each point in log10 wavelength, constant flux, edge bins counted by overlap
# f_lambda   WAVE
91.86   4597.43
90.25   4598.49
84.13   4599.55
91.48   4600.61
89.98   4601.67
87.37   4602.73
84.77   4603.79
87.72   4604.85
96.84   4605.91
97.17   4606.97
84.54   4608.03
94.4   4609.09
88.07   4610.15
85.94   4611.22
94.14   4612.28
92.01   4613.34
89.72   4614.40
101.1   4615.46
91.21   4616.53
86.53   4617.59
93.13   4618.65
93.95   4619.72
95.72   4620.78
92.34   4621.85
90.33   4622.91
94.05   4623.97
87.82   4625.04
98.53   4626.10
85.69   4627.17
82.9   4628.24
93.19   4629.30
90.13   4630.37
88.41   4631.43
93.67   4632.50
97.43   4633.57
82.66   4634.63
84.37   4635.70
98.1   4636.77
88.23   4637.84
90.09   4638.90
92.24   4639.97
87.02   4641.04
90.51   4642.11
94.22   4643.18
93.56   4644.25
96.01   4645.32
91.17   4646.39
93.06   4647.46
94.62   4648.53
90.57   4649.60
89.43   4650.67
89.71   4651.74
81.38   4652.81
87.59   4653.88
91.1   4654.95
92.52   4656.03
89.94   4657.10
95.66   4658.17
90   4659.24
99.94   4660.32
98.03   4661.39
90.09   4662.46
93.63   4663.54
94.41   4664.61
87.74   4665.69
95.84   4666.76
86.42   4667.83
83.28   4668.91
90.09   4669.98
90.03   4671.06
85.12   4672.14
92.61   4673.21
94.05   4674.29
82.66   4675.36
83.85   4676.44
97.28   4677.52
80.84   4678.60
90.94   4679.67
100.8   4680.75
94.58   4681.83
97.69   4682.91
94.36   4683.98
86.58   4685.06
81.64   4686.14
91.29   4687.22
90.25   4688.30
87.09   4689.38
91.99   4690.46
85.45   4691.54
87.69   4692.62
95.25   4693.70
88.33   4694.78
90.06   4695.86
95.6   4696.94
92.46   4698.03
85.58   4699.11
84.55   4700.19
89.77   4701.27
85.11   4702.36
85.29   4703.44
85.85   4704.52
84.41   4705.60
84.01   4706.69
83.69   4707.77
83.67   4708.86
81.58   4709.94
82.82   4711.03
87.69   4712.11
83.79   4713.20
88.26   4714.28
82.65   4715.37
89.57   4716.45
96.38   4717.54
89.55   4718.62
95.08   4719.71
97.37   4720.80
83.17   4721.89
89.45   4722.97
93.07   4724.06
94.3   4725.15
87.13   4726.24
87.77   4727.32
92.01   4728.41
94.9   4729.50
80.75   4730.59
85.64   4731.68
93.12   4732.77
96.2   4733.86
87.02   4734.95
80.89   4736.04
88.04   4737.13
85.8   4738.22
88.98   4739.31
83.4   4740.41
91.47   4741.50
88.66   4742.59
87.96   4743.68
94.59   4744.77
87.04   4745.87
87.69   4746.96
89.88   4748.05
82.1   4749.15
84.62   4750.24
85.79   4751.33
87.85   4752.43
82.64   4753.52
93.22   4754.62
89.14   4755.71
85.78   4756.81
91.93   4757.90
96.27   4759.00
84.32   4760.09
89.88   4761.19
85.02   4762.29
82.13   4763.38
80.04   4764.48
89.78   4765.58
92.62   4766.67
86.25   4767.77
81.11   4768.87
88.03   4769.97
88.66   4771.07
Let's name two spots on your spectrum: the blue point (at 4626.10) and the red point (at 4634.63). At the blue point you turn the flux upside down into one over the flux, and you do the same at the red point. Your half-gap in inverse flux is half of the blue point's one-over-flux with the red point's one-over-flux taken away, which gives -0.0010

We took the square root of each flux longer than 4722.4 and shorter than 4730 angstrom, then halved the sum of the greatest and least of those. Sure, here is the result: 9.54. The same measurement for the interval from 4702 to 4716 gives 9.21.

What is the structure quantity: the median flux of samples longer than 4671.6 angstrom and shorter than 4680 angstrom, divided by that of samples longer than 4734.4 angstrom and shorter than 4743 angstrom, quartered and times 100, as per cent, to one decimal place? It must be 25.1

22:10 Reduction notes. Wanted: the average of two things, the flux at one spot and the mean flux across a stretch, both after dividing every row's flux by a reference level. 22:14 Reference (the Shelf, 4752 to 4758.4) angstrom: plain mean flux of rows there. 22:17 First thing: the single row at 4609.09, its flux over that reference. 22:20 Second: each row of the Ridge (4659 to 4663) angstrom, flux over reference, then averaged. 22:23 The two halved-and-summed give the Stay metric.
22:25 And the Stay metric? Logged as 1.07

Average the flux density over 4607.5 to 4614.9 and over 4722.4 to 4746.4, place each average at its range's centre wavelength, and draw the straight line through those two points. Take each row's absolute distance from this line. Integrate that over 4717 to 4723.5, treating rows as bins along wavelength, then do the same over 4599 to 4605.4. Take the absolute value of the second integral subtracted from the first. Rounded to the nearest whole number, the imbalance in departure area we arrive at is 12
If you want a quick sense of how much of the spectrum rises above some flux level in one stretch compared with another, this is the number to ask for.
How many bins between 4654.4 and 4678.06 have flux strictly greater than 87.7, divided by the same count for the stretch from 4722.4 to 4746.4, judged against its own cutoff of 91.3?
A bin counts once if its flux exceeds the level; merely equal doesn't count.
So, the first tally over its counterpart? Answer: 2.1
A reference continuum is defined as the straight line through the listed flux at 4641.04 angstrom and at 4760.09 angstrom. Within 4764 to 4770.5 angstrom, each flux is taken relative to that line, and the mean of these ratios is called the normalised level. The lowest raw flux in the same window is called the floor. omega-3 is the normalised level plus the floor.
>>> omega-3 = 81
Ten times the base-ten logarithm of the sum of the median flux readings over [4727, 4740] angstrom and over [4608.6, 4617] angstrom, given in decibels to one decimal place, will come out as 22.5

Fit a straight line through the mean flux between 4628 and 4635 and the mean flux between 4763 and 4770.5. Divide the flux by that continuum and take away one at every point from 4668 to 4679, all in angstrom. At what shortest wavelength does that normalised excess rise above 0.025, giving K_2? 4673.21 angstrom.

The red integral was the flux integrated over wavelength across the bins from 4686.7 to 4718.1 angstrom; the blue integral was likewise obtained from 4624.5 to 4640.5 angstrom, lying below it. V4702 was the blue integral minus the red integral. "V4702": -1307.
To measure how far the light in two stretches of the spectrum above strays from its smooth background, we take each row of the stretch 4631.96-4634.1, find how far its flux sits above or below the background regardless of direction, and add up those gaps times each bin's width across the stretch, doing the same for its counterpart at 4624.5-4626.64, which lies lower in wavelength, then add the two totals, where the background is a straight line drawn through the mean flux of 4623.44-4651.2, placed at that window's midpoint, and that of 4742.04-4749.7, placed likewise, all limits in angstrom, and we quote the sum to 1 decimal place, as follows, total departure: 20.8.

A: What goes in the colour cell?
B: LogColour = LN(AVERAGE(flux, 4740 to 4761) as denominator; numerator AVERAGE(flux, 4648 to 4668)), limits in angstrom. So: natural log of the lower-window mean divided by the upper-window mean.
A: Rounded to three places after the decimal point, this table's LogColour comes 0.038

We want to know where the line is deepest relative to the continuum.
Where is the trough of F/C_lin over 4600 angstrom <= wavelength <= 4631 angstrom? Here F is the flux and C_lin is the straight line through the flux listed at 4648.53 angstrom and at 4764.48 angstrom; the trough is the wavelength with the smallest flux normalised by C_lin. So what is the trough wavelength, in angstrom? 4603.79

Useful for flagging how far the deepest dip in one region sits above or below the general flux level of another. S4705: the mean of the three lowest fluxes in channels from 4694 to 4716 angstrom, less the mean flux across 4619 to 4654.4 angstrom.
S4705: -8.5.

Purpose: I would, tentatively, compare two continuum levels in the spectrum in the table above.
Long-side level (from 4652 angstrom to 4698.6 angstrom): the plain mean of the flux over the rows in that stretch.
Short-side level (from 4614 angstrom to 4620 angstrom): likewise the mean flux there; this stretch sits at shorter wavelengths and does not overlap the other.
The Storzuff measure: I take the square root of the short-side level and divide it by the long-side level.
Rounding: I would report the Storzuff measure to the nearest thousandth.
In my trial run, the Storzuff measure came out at 0.106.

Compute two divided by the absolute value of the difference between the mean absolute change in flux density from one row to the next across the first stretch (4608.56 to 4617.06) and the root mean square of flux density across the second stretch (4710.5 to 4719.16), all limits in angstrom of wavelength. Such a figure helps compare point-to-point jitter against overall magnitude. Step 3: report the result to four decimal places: 0.0245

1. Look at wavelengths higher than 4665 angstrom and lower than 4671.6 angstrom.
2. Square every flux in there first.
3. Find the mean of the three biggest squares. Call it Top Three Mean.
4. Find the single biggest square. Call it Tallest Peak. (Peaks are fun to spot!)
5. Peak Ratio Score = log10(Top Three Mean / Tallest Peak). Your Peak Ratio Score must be -0.035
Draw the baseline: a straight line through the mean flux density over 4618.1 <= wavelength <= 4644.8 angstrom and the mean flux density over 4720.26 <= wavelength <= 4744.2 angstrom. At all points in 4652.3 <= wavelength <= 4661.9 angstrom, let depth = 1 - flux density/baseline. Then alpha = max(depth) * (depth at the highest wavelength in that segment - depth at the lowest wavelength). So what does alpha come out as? -0.019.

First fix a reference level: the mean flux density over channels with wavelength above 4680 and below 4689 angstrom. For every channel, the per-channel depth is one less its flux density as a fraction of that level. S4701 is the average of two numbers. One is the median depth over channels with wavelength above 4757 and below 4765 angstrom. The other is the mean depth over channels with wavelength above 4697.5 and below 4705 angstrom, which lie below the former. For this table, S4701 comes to 0.07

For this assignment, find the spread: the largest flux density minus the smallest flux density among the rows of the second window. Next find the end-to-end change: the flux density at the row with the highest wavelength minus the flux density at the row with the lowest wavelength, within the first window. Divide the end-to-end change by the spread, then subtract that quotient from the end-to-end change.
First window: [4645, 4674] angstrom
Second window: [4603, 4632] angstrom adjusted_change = -3.2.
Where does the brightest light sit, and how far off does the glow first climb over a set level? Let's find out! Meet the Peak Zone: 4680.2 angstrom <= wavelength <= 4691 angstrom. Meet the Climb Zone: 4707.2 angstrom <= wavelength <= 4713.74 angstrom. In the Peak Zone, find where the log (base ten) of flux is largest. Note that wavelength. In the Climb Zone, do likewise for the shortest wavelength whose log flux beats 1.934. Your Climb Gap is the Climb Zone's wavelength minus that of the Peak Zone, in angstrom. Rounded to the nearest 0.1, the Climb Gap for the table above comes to 31.4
